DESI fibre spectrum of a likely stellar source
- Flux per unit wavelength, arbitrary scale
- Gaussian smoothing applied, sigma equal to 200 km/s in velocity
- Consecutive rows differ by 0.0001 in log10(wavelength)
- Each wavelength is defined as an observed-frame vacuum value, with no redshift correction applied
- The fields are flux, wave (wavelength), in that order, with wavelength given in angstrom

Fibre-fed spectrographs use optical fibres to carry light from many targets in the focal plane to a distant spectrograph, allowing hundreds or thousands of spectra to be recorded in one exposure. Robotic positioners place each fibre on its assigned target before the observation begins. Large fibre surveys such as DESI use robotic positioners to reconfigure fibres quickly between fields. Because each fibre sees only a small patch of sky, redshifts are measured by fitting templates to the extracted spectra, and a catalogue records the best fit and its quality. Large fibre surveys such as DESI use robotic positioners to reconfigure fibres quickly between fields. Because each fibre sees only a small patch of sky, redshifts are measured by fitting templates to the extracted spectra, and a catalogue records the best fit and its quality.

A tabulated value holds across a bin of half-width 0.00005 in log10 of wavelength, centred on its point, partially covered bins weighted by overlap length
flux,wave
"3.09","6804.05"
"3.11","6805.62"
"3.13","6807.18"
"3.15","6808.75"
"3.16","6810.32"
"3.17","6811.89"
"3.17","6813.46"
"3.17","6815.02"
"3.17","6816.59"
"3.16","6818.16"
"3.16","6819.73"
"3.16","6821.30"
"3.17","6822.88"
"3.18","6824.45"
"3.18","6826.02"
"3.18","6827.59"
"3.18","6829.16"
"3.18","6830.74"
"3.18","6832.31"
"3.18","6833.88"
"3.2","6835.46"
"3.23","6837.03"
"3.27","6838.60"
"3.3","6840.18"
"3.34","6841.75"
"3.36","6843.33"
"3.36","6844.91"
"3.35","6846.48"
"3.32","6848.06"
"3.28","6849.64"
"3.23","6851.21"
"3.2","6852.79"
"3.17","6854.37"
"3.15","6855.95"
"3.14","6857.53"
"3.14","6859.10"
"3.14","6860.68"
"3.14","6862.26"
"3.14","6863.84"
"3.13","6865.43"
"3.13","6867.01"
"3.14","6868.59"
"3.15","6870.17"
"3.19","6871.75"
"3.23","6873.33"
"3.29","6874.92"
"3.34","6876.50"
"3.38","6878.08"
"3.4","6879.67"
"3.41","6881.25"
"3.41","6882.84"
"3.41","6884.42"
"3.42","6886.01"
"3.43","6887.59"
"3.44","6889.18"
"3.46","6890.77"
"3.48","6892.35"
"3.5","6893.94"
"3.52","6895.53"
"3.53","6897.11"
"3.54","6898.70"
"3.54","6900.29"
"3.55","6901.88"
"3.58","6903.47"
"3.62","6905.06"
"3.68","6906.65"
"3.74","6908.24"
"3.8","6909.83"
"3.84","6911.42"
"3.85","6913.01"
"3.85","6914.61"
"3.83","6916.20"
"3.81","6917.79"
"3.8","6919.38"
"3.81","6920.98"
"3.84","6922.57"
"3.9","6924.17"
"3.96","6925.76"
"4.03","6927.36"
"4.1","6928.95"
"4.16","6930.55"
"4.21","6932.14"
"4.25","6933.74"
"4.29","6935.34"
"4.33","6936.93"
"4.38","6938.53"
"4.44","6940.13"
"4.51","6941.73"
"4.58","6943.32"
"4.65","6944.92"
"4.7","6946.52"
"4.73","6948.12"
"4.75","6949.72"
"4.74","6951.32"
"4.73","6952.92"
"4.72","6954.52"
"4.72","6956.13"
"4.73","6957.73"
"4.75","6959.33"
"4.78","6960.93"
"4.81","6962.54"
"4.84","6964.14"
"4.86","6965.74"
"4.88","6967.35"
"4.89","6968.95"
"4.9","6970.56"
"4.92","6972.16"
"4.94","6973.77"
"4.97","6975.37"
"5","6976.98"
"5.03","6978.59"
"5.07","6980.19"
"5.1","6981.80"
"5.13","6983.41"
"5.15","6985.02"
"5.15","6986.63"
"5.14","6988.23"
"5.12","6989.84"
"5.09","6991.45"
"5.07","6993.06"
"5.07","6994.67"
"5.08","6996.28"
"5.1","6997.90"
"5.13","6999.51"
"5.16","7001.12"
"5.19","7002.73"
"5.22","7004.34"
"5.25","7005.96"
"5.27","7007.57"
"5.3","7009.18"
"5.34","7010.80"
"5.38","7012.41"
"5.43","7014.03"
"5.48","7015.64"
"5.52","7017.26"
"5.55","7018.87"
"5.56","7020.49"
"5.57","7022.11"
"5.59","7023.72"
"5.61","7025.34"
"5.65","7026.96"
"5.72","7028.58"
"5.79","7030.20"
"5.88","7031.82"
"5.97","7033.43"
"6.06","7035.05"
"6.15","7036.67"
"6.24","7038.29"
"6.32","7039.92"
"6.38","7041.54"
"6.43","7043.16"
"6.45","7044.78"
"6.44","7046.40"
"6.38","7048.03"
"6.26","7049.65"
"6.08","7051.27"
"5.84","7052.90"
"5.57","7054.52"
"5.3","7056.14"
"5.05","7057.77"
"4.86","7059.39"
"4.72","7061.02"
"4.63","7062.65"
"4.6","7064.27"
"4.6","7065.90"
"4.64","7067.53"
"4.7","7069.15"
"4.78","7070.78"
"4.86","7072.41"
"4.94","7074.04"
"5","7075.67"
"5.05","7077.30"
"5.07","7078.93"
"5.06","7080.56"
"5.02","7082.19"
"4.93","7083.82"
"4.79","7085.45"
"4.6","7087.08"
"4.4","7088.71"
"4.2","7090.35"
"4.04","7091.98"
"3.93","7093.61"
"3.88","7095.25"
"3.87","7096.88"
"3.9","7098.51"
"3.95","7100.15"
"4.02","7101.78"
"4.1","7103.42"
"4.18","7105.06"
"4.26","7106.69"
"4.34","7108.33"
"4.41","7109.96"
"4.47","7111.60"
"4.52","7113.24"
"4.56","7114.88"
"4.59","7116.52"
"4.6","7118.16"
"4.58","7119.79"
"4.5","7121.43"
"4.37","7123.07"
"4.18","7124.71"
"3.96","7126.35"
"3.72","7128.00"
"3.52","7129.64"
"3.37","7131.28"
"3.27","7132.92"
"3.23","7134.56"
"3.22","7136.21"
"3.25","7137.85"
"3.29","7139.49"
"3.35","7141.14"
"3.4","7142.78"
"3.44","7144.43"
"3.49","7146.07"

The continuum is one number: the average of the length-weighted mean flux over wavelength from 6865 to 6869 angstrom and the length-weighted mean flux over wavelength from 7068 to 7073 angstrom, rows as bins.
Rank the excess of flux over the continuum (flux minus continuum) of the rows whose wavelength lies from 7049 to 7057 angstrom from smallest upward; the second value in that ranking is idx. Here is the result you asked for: 1.6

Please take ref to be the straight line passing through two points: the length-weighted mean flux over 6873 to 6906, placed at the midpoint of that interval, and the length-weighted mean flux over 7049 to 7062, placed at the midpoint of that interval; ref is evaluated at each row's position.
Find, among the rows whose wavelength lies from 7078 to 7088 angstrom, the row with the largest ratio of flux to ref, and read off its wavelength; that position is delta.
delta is 7078.93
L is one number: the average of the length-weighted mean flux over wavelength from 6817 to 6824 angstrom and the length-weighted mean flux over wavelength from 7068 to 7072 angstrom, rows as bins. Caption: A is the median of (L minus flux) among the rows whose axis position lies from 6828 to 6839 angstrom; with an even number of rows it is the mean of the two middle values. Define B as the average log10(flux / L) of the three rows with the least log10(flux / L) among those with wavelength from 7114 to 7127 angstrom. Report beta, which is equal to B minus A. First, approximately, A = 0.8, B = 0.02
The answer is -0.8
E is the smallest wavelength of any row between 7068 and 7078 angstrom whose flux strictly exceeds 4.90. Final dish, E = 7074.04 angstrom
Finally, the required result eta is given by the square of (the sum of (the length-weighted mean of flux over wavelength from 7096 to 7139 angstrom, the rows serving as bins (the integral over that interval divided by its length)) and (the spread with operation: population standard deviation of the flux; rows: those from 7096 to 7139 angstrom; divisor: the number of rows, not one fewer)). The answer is 20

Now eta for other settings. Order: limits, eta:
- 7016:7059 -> 39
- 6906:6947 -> 19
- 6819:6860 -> 11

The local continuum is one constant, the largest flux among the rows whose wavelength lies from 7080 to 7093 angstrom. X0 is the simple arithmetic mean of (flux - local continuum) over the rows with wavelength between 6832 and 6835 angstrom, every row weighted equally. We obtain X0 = -1.88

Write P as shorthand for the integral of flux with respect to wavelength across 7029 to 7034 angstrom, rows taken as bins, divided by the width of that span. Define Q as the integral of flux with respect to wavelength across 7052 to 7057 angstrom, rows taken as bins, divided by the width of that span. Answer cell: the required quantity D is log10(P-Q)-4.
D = -4.5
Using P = 5.9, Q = 5.6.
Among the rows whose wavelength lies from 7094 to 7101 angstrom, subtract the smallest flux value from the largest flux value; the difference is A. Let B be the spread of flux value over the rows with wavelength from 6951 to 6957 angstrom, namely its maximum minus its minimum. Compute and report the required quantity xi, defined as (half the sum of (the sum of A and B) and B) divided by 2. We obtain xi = 0.030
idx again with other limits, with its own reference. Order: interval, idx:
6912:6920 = -0.1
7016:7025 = 1.6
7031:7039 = 2.0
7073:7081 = 1.0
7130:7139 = -0.7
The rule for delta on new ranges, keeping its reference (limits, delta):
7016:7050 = 7043.16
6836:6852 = 6841.75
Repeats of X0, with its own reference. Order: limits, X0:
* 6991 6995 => 0.02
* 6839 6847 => -1.72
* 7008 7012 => 0.26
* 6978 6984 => 0.02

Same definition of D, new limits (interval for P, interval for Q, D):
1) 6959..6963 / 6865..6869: -3.8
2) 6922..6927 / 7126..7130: -4.7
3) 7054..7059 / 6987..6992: -4.9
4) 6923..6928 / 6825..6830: -4.1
